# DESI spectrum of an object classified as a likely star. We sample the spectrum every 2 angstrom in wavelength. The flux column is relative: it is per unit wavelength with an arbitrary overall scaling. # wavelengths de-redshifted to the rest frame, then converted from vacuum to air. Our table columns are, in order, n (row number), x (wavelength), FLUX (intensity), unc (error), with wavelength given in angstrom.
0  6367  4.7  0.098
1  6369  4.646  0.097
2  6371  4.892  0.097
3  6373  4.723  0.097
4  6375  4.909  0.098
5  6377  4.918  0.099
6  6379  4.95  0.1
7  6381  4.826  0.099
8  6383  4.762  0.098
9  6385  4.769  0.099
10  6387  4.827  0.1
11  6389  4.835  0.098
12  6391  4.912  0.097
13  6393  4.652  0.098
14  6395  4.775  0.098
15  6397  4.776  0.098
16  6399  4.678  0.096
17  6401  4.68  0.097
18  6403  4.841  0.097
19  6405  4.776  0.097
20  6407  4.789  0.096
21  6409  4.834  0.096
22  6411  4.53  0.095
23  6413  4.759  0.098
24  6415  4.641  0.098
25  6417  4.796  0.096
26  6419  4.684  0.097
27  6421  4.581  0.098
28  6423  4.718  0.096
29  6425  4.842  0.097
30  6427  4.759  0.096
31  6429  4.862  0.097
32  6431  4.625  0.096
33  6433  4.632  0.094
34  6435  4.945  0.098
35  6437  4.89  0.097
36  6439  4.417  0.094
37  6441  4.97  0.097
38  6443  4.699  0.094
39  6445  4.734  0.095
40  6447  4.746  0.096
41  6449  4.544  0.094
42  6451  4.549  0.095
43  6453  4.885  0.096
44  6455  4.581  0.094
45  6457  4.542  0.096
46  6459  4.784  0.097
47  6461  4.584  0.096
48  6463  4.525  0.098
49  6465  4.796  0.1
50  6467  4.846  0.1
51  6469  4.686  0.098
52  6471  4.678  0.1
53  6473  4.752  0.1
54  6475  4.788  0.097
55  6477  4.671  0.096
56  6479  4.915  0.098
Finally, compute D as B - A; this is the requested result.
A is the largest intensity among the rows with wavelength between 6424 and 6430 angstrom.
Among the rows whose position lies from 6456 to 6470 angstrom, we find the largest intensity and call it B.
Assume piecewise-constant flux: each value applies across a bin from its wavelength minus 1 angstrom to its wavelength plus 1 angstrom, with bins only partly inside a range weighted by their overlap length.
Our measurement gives -0.02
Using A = 4.862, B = 4.846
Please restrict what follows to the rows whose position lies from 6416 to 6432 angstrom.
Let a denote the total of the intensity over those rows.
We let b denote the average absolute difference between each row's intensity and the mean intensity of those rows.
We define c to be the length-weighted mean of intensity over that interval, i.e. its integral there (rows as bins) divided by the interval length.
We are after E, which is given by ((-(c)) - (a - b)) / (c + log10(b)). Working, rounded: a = 37.87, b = 0.08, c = 4.73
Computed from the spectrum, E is -11.7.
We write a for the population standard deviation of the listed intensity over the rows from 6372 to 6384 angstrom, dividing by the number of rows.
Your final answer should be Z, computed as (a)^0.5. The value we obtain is 0.29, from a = 0.08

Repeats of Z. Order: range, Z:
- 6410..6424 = 0.30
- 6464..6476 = 0.25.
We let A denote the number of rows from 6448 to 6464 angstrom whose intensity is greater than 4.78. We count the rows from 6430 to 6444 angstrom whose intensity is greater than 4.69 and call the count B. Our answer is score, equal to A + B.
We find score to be 6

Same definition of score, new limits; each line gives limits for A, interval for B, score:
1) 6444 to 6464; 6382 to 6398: 9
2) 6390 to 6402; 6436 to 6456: 7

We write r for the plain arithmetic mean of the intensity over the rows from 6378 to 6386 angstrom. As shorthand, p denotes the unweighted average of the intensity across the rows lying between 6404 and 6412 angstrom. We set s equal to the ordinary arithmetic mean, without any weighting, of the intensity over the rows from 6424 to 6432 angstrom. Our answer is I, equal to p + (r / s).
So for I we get 5.74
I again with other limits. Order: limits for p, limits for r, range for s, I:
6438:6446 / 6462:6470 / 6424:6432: 5.69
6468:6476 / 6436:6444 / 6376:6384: 5.70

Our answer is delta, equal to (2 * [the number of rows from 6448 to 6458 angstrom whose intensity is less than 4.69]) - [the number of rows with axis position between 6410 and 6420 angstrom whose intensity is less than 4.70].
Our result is 5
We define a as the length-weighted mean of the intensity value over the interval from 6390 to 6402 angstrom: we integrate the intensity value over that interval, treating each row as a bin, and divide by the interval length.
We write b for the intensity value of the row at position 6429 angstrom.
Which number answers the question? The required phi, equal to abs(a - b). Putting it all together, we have 0.12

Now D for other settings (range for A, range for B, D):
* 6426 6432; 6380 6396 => 0.05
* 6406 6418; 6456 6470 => 0.01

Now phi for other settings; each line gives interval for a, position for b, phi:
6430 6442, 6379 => 0.20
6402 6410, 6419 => 0.13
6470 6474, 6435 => 0.23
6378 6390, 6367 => 0.13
